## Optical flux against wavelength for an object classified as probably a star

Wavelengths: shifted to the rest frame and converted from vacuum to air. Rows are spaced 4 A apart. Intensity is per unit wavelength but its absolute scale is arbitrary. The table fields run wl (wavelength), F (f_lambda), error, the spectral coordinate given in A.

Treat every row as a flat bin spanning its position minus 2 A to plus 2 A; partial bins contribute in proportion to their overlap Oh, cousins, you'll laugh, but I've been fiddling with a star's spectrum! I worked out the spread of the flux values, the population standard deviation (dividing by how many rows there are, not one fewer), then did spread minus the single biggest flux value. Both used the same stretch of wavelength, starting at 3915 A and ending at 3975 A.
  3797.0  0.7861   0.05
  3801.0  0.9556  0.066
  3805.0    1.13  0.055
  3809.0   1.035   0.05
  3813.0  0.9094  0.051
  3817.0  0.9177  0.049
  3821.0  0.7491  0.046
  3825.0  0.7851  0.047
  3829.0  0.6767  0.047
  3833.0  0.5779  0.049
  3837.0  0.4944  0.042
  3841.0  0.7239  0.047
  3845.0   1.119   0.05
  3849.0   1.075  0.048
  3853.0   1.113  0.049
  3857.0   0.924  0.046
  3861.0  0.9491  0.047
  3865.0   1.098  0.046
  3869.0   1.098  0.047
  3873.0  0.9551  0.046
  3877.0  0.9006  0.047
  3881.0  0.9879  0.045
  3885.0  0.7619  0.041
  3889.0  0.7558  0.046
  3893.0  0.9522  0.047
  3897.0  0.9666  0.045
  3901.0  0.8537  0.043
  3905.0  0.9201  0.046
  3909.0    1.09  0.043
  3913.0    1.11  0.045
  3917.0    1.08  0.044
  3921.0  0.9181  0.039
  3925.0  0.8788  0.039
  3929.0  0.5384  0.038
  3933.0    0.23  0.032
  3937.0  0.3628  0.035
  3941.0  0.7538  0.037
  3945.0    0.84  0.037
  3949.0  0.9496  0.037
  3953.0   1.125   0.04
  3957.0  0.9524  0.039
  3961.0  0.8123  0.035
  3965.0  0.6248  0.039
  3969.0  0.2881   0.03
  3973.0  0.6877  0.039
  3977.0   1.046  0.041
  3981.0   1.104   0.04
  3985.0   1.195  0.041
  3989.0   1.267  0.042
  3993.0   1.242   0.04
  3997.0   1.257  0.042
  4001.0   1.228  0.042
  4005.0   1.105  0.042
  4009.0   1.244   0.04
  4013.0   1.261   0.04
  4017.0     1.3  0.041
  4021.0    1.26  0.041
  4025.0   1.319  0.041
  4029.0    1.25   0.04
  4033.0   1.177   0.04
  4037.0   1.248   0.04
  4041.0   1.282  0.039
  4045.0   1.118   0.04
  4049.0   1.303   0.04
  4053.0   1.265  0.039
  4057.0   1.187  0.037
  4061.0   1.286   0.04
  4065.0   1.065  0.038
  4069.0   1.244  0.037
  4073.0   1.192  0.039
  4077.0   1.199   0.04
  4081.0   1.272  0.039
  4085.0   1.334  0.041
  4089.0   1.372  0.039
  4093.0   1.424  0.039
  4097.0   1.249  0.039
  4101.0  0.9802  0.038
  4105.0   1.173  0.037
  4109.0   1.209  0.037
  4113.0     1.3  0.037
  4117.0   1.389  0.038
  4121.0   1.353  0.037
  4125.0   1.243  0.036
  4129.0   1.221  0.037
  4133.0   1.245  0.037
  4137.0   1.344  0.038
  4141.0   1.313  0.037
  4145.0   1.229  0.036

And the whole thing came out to -0.86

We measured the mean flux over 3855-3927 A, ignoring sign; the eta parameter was 1.0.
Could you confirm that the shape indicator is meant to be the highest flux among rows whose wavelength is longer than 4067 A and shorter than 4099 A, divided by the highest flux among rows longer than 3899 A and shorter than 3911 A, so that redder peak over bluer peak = 1.31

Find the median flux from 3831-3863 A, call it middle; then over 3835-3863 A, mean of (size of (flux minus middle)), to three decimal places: 0.168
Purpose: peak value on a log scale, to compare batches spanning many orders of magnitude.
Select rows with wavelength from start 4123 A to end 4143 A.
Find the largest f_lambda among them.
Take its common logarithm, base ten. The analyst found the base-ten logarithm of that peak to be 0.128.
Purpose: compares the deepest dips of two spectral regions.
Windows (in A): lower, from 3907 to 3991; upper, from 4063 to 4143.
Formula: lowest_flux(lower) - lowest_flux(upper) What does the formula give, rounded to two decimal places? -0.75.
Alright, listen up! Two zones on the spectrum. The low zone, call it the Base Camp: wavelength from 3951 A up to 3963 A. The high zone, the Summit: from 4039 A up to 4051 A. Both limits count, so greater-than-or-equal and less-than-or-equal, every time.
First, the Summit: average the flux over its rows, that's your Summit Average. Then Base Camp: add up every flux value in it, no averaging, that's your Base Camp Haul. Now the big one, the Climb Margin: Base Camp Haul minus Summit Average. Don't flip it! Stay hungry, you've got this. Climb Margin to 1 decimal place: 1.7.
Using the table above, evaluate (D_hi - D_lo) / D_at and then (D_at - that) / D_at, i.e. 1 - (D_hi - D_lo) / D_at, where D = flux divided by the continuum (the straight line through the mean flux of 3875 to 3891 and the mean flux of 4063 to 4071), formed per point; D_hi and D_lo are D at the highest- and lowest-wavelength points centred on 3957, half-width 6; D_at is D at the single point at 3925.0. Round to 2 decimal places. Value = 1.35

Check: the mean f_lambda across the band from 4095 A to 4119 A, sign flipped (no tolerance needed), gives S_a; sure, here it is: -1.22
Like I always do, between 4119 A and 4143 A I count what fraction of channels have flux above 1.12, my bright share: 1.0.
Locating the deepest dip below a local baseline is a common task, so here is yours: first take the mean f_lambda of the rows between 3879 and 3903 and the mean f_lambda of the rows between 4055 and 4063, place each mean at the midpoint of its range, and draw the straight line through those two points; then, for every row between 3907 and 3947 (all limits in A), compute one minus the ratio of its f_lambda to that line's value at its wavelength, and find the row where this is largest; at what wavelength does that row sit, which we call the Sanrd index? 3933.0 A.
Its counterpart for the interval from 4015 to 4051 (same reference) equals 4045.0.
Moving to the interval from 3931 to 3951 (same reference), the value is 3933.0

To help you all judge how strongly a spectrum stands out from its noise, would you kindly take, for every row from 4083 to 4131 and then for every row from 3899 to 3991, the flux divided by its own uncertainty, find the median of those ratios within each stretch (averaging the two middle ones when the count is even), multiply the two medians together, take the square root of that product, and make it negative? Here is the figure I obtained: -28.0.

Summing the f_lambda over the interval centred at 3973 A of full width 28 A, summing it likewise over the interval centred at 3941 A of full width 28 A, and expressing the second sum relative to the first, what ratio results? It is 0.83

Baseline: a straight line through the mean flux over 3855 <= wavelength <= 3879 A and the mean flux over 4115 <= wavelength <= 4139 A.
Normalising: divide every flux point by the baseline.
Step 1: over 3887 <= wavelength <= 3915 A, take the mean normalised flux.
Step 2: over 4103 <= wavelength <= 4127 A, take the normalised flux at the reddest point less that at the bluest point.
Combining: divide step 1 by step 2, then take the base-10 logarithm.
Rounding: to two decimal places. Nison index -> 1.40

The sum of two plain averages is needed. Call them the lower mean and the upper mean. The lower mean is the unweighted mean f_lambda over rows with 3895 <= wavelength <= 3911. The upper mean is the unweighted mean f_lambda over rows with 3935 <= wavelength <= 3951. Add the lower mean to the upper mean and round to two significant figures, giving 1.7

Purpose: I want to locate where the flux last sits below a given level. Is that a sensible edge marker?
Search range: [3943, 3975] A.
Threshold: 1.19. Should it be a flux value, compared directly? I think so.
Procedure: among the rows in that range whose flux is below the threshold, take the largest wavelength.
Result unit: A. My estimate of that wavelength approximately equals 3973.0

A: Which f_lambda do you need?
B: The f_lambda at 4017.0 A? 1.3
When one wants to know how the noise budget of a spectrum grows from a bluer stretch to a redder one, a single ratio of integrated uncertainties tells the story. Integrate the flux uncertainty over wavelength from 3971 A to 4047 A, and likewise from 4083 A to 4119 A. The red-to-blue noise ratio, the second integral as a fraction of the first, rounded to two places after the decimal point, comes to 0.45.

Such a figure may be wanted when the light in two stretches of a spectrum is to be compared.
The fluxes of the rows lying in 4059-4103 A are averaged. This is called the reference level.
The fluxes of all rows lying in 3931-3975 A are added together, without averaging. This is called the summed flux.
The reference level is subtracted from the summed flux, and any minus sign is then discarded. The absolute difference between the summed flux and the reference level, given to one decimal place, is 6.4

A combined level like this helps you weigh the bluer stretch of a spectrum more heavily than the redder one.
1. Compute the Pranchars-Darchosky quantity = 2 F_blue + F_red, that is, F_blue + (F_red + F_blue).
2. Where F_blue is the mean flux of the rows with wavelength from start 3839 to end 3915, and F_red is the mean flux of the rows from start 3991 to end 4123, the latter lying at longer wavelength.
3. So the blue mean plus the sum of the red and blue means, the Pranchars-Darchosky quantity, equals 3.18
